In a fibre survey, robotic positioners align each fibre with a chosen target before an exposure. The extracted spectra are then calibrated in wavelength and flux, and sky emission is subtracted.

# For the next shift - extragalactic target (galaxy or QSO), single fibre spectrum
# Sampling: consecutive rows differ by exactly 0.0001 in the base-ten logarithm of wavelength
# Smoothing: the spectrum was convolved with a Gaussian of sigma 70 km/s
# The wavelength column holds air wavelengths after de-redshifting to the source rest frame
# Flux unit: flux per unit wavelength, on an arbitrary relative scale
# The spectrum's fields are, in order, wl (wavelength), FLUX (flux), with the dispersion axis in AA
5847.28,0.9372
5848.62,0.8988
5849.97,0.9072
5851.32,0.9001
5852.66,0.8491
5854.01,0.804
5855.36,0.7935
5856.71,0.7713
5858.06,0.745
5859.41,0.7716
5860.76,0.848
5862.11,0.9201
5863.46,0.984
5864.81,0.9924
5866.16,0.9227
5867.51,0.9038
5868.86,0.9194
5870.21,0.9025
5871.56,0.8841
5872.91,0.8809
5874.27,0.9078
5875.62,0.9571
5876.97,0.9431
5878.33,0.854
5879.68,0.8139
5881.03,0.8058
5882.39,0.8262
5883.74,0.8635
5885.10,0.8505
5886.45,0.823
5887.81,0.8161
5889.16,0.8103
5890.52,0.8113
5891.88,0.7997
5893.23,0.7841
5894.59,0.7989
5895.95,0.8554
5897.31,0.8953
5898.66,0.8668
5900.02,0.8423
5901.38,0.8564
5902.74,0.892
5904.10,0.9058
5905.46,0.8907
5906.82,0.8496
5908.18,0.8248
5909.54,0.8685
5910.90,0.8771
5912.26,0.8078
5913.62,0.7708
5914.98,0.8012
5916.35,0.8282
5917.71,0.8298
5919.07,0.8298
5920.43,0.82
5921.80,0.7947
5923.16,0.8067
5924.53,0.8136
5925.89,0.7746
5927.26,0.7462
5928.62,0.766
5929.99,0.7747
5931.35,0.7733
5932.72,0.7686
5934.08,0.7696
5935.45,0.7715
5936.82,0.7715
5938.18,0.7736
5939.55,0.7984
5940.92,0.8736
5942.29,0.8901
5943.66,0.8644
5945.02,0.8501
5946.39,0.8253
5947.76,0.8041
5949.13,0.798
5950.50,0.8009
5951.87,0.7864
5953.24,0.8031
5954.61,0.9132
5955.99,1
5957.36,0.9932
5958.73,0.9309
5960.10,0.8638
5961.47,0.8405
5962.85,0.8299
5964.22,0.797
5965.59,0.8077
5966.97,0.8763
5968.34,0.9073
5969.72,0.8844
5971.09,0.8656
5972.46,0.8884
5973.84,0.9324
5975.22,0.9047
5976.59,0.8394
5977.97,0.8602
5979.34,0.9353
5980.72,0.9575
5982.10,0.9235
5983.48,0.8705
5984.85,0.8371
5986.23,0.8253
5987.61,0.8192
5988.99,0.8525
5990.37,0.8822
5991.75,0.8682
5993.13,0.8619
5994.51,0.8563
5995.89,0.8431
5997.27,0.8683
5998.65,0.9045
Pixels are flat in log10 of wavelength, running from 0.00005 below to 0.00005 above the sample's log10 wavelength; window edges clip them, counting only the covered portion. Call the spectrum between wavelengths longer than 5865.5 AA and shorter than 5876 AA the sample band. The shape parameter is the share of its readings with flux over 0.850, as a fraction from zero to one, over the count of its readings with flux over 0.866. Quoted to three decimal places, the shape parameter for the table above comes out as 0.125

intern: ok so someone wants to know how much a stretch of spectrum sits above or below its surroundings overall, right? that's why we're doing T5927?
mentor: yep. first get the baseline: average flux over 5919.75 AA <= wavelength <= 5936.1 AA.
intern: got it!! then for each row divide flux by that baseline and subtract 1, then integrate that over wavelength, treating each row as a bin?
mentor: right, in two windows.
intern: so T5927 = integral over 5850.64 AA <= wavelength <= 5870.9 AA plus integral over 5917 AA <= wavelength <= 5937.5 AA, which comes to 2.4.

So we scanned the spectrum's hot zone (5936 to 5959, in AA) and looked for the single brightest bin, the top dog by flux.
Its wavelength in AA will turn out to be 5955.99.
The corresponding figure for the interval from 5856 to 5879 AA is 5864.81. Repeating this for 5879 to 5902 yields 5897.31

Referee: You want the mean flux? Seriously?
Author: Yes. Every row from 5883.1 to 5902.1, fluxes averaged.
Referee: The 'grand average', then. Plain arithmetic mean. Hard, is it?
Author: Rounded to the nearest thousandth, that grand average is 0.834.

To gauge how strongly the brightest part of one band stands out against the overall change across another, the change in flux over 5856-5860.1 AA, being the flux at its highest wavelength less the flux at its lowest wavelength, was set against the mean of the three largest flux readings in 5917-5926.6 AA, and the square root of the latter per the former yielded 52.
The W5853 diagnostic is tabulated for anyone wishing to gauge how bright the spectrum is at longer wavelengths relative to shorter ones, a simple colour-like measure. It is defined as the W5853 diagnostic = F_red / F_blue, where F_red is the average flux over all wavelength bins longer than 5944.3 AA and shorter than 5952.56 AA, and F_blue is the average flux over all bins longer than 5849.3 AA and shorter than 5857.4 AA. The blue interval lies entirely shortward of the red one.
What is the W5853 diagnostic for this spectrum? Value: 0.97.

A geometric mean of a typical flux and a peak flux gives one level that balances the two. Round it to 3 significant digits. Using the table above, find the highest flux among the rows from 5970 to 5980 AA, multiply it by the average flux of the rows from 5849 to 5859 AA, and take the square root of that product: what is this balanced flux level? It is 0.878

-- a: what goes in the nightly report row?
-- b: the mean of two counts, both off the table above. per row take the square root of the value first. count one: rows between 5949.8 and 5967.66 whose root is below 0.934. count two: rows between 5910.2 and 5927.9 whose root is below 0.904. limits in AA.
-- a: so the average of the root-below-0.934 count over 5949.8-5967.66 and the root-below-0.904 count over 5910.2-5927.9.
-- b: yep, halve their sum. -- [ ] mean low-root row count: 8.0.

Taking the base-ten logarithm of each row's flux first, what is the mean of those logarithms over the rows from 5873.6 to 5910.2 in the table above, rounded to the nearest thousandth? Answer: -0.070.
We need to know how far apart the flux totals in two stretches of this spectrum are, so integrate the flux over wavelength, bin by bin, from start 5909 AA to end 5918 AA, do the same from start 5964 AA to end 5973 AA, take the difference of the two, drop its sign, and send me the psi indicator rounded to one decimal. 0.4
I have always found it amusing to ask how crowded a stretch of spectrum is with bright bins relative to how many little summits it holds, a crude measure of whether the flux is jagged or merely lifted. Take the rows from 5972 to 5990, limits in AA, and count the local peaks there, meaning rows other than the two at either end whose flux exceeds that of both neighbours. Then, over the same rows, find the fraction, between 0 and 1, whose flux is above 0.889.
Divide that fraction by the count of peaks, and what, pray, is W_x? 0.19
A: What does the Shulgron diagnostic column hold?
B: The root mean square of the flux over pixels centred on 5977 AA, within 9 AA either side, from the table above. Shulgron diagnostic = 0.894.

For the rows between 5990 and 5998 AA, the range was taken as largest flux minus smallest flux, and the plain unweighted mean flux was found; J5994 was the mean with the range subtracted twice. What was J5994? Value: 0.785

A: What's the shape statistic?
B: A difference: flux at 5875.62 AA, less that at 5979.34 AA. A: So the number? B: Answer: 0.022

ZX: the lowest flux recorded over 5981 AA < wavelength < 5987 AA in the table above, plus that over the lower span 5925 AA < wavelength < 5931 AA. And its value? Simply 1.57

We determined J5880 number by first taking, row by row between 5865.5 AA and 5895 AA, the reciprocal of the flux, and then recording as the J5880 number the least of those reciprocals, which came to 1.04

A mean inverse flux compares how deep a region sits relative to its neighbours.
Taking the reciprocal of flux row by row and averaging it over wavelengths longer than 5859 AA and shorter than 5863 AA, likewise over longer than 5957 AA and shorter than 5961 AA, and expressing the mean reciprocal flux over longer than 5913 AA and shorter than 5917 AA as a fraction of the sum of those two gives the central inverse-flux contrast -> 0.55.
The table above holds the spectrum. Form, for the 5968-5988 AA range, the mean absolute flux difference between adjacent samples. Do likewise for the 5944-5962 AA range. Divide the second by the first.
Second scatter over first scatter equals 1.1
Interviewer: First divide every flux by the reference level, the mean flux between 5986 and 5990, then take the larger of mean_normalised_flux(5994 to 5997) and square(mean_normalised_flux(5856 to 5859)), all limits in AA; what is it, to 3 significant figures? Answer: 1.02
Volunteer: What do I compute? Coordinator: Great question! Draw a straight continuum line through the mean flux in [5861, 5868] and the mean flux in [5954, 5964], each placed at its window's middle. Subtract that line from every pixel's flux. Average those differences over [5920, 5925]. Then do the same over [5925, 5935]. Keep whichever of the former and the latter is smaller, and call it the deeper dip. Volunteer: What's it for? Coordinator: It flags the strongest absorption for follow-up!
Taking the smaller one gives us -0.15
